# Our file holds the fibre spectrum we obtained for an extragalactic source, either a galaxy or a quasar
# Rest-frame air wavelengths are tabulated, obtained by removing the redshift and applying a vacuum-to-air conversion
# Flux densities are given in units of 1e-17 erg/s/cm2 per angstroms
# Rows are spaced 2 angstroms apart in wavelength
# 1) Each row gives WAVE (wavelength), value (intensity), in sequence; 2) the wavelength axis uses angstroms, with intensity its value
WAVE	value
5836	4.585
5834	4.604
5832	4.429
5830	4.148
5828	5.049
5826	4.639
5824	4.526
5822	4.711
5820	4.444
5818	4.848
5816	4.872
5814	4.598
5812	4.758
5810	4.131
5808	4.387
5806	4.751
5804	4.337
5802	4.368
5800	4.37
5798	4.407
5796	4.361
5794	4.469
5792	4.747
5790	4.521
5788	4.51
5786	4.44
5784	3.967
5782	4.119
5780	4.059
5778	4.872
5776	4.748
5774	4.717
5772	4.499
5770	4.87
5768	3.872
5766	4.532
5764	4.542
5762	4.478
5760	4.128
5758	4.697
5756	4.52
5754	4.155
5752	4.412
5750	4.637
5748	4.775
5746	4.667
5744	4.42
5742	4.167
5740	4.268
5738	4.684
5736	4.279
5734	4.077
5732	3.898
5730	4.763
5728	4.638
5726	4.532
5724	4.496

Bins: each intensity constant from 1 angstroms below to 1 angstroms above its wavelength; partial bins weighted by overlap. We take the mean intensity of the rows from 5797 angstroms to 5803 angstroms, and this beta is 4.38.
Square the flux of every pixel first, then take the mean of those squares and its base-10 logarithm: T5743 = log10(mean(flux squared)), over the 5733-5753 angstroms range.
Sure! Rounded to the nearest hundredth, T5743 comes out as 1.30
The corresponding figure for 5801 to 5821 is 1.32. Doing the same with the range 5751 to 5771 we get 1.29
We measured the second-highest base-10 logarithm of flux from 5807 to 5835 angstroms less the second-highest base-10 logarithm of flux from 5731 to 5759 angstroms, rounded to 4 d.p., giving 0.0159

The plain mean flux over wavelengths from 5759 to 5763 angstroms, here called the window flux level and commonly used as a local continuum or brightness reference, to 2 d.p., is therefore 4.30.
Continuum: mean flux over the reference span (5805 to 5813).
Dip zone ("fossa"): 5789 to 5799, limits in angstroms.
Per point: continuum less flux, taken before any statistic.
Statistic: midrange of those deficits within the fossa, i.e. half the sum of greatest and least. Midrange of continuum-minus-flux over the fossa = -0.05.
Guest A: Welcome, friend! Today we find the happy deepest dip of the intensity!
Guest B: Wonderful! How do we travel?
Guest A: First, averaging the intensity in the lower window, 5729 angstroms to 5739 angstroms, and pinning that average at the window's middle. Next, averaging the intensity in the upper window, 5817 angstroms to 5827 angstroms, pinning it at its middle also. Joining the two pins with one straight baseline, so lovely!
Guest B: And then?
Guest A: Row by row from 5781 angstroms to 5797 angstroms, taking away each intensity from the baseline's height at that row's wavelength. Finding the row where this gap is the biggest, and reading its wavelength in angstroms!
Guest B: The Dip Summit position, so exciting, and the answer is 5784 angstroms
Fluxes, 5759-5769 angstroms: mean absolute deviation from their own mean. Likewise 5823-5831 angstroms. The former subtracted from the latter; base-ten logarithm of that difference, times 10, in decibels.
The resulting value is -23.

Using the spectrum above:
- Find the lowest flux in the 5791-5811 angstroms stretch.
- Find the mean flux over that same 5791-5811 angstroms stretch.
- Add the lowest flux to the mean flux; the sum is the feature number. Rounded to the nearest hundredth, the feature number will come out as 8.56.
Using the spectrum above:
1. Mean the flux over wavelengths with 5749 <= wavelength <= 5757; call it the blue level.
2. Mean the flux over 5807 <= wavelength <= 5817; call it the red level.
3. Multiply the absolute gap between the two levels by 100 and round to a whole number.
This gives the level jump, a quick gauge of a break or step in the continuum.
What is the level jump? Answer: 12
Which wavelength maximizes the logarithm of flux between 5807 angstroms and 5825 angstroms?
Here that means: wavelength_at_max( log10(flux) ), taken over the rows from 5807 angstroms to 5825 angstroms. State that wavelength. 5816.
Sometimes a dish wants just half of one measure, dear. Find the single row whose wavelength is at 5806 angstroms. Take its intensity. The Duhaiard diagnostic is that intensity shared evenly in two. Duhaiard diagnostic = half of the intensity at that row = 2.38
